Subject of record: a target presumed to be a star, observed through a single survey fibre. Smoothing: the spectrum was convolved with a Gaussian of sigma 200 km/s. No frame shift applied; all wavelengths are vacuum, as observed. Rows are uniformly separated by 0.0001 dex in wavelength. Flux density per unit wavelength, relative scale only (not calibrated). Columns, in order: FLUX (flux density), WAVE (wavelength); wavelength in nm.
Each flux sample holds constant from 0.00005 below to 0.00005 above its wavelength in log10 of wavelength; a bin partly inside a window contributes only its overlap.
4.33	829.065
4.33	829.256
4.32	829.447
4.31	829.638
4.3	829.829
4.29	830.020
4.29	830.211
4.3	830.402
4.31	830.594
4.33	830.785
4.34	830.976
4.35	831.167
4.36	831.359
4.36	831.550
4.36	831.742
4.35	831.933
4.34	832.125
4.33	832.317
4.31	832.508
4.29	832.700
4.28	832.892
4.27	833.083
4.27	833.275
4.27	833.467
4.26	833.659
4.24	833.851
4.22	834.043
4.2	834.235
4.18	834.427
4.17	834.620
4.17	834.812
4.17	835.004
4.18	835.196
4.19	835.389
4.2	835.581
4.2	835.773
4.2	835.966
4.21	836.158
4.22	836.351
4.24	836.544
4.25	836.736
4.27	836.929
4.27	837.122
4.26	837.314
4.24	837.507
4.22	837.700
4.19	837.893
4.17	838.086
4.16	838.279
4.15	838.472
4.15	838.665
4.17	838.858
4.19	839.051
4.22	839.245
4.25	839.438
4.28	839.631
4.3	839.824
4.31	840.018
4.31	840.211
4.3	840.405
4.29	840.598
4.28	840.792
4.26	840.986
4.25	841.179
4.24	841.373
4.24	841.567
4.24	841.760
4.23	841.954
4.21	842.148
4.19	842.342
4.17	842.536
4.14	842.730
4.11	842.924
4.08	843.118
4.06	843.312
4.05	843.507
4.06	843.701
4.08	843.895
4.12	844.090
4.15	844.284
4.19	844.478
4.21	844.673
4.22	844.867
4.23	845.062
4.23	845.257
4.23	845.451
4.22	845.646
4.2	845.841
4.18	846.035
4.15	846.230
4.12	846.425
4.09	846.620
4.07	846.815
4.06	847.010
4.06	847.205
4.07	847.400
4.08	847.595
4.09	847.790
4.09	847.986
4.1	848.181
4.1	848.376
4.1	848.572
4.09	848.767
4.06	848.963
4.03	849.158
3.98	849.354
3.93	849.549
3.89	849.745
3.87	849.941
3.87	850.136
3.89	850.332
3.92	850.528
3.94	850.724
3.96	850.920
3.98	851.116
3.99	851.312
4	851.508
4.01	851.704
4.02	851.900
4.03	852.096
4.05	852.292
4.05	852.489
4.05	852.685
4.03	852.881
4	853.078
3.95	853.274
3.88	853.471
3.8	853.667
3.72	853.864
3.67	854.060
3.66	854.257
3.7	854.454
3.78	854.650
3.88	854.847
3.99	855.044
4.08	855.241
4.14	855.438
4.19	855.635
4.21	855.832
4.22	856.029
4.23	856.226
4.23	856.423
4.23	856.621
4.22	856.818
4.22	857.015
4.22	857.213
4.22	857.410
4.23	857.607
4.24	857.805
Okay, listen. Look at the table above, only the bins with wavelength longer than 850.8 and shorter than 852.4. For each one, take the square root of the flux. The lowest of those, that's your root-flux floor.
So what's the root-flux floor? 1.99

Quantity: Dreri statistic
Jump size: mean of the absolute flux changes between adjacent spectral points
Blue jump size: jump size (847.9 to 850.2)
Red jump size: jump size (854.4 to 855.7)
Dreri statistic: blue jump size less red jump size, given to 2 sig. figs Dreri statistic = -0.060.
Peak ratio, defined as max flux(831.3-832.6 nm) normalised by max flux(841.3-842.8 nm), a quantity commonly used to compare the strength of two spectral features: 1.03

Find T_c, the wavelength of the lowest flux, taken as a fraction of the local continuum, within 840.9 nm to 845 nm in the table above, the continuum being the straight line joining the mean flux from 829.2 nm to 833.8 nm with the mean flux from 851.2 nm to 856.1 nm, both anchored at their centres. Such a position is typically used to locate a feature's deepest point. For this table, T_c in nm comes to 843.507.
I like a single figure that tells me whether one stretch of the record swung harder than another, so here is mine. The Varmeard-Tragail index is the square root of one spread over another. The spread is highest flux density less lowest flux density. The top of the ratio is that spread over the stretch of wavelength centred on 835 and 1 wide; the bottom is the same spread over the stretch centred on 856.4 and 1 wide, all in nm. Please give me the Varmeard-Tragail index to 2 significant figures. 1.4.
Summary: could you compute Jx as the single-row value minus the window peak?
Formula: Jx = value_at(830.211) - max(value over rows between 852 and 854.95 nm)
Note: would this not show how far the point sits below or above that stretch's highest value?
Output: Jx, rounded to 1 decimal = 0.2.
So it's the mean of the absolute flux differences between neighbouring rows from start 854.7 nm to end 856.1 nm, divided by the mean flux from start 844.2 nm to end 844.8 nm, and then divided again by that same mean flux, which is 0.0032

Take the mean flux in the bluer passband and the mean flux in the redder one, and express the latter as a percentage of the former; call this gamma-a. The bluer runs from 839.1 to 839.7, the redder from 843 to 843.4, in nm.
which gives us 96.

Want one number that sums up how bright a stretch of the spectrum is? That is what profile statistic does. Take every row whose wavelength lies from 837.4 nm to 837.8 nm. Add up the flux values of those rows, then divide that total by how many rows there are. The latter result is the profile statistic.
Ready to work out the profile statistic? 4.23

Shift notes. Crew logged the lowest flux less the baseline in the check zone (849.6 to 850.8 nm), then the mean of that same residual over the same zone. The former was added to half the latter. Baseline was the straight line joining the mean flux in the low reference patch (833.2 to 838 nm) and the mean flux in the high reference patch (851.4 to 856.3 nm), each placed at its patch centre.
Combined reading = -0.22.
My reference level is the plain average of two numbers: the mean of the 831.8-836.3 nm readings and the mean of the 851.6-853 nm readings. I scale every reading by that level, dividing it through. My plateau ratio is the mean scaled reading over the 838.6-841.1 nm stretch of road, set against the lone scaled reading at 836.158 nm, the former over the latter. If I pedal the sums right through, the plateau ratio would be 1.01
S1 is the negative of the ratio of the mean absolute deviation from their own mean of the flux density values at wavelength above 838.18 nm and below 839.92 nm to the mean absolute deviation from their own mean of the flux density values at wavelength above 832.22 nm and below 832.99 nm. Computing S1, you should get -2.8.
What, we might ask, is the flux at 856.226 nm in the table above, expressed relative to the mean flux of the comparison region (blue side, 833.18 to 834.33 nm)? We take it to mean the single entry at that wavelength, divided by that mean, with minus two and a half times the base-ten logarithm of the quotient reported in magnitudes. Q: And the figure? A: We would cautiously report 0.003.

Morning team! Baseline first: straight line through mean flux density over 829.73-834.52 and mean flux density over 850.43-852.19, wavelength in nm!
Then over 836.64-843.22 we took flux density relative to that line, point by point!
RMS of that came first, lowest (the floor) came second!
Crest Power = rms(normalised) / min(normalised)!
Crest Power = 1.02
